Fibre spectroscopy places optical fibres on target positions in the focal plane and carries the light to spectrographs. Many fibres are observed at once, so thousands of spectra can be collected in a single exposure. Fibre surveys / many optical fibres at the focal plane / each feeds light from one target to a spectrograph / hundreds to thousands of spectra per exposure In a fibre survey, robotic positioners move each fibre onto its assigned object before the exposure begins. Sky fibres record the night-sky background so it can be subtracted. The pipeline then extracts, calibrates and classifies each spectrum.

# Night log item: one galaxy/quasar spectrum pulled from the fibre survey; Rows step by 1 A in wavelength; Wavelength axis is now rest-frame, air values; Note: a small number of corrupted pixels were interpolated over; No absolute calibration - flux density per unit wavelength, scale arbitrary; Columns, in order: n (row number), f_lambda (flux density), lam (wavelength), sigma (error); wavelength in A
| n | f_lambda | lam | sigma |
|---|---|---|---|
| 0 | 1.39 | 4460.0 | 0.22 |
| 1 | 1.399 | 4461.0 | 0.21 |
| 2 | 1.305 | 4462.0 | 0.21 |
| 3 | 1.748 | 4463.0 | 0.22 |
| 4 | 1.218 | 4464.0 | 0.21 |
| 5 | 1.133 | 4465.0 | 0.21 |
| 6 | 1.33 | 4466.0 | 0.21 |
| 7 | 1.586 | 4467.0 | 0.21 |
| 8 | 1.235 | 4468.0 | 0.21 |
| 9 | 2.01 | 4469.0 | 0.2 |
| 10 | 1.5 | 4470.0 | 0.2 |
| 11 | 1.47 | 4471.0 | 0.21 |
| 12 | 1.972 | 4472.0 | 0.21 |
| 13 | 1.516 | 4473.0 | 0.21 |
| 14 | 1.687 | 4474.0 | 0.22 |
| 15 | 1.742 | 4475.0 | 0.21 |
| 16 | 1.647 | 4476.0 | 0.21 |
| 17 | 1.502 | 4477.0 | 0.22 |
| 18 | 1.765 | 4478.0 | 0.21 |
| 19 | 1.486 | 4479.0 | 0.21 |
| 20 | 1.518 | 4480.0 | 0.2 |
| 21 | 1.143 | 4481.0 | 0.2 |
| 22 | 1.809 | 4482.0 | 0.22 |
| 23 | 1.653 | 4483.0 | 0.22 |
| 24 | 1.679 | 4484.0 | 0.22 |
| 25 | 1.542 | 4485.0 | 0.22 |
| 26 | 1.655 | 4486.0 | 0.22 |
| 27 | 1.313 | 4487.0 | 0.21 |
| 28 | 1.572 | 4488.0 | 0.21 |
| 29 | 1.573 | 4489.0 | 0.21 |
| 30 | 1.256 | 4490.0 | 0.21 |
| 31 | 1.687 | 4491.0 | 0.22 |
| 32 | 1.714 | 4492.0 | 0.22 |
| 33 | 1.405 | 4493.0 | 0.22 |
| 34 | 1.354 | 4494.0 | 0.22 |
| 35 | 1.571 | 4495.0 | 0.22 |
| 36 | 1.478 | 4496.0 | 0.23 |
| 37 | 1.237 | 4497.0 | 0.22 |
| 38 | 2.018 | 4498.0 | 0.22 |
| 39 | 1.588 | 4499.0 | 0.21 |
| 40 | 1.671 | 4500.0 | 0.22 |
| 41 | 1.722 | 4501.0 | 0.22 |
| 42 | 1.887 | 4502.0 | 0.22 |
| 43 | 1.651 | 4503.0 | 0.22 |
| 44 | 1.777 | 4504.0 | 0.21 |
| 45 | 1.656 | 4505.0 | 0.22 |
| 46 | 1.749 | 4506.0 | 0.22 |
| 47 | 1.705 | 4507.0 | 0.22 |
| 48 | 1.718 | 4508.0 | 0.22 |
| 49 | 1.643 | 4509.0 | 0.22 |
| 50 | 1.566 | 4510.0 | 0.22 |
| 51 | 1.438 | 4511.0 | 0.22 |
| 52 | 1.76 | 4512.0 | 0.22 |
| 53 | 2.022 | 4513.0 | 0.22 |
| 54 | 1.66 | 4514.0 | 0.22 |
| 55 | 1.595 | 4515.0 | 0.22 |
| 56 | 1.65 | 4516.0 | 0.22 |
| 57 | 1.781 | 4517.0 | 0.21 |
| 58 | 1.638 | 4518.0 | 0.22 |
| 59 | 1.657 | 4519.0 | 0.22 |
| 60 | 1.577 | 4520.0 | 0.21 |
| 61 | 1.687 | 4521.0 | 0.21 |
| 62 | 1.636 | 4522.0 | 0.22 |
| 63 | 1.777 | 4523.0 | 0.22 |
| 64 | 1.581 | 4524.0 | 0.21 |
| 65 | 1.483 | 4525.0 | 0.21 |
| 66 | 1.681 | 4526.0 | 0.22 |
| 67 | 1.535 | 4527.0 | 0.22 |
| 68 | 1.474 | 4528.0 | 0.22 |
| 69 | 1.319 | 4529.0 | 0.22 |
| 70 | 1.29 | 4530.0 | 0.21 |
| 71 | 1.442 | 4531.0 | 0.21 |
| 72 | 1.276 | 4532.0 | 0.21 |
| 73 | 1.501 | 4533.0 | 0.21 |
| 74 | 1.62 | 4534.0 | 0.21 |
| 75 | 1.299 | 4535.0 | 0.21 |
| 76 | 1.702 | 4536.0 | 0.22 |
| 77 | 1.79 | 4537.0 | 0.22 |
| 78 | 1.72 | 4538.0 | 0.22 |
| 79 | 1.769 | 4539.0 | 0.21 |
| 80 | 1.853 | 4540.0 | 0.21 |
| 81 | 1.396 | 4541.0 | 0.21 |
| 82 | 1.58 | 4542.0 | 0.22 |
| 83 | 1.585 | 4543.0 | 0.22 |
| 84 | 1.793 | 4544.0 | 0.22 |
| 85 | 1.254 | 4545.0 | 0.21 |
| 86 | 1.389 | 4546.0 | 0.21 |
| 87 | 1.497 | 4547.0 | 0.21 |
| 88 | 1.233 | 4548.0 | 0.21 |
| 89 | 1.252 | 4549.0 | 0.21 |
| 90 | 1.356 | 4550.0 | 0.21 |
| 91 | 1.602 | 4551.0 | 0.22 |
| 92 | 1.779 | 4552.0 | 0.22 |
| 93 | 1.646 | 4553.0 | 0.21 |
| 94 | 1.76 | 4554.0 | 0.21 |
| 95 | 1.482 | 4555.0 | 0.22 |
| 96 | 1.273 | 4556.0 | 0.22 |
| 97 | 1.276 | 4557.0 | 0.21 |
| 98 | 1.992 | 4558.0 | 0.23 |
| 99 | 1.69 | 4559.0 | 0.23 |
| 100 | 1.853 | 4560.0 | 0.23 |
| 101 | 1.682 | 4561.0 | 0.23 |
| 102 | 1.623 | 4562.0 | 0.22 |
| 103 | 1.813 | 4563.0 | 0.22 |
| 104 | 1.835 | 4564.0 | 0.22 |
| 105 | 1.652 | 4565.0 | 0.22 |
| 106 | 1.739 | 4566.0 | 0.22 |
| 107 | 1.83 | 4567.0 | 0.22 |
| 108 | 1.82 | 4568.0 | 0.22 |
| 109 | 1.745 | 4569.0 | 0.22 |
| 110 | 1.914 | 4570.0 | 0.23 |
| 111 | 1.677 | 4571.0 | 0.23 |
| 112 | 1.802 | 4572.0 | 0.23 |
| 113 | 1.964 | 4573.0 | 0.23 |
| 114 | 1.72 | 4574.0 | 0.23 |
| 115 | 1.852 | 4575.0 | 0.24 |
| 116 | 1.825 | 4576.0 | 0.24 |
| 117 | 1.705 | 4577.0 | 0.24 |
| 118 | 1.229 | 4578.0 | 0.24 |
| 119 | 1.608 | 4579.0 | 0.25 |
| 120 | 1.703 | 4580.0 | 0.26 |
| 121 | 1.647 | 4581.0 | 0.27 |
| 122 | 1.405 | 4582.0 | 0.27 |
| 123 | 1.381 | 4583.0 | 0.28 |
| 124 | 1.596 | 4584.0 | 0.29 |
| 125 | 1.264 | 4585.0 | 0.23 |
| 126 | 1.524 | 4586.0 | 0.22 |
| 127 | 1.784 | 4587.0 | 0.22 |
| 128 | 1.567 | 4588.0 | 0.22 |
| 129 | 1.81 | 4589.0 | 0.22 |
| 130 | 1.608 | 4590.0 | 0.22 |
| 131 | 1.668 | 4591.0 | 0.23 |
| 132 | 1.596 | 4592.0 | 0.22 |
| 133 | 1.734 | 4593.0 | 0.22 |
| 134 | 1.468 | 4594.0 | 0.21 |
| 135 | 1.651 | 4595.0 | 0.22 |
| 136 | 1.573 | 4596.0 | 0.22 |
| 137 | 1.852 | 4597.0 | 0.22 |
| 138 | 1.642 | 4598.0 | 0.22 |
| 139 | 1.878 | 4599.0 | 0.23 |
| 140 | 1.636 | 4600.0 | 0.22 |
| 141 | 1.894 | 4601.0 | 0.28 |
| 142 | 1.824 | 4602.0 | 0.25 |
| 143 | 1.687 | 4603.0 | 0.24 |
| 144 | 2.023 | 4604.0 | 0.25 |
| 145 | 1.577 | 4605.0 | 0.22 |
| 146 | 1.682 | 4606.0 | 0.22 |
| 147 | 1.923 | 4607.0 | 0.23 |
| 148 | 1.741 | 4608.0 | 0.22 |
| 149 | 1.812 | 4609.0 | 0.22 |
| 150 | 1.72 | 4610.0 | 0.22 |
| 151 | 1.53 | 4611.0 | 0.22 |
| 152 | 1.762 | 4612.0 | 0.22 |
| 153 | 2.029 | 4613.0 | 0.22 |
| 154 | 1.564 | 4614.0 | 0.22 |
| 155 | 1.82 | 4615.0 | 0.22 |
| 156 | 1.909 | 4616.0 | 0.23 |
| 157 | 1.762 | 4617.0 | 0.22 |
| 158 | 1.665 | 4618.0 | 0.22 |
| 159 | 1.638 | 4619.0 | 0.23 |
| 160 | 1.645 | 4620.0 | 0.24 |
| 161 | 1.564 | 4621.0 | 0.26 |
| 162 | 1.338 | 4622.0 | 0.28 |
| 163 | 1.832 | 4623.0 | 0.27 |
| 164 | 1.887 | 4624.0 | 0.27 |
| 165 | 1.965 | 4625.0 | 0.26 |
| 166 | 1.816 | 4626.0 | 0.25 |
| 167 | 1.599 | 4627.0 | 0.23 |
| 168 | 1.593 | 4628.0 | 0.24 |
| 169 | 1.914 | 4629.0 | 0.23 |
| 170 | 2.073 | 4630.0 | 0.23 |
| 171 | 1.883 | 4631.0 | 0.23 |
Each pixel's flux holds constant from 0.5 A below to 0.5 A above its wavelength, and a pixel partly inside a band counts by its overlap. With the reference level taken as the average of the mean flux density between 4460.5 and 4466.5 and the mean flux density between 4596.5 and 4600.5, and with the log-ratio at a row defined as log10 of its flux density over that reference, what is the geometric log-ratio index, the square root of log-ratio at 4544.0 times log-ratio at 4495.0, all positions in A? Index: 0.017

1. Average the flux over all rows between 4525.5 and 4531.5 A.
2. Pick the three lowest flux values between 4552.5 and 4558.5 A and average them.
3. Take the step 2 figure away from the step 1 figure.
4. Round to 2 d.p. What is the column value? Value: 0.11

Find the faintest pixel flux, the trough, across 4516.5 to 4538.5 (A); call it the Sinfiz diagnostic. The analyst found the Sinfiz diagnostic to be 1.276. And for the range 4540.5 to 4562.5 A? 1.233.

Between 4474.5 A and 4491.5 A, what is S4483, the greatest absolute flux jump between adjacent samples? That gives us 0.67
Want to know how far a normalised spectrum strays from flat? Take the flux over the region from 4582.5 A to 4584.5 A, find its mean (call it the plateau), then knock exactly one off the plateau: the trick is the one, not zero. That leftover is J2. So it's 0.49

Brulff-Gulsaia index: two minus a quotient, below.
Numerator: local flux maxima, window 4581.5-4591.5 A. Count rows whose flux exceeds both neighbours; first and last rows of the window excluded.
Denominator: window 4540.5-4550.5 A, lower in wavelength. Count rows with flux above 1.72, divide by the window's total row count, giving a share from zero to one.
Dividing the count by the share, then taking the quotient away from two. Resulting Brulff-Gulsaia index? -28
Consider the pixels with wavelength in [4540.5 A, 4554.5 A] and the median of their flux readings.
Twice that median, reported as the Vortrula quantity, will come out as 3.08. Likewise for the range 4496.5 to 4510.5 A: 3.38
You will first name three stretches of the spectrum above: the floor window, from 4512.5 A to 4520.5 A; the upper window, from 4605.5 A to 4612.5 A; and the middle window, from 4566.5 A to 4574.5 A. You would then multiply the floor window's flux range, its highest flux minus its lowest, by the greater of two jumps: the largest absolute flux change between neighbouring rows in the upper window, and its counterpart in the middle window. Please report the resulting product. 0.11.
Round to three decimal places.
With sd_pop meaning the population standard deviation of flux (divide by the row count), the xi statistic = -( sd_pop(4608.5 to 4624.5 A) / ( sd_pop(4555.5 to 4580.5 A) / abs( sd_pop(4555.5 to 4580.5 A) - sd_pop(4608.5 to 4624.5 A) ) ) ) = -0.024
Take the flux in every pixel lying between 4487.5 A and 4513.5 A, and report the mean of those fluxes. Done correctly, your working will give 1.63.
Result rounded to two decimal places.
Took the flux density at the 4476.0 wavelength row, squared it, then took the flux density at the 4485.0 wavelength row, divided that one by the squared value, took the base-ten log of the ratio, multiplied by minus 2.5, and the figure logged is 0.61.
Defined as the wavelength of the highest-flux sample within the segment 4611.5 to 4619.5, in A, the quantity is 4613.0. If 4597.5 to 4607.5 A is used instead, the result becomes 4604.0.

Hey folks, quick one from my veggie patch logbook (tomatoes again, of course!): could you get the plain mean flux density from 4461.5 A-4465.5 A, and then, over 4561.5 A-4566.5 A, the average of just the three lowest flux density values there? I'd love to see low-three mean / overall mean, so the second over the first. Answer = 1.24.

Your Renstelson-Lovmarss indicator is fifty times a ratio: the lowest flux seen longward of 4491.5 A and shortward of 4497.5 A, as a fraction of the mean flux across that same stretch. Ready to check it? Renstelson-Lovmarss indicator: 42.4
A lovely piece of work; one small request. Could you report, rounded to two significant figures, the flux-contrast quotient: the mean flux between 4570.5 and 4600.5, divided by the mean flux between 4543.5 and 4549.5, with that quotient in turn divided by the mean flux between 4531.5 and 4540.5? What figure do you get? 0.73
